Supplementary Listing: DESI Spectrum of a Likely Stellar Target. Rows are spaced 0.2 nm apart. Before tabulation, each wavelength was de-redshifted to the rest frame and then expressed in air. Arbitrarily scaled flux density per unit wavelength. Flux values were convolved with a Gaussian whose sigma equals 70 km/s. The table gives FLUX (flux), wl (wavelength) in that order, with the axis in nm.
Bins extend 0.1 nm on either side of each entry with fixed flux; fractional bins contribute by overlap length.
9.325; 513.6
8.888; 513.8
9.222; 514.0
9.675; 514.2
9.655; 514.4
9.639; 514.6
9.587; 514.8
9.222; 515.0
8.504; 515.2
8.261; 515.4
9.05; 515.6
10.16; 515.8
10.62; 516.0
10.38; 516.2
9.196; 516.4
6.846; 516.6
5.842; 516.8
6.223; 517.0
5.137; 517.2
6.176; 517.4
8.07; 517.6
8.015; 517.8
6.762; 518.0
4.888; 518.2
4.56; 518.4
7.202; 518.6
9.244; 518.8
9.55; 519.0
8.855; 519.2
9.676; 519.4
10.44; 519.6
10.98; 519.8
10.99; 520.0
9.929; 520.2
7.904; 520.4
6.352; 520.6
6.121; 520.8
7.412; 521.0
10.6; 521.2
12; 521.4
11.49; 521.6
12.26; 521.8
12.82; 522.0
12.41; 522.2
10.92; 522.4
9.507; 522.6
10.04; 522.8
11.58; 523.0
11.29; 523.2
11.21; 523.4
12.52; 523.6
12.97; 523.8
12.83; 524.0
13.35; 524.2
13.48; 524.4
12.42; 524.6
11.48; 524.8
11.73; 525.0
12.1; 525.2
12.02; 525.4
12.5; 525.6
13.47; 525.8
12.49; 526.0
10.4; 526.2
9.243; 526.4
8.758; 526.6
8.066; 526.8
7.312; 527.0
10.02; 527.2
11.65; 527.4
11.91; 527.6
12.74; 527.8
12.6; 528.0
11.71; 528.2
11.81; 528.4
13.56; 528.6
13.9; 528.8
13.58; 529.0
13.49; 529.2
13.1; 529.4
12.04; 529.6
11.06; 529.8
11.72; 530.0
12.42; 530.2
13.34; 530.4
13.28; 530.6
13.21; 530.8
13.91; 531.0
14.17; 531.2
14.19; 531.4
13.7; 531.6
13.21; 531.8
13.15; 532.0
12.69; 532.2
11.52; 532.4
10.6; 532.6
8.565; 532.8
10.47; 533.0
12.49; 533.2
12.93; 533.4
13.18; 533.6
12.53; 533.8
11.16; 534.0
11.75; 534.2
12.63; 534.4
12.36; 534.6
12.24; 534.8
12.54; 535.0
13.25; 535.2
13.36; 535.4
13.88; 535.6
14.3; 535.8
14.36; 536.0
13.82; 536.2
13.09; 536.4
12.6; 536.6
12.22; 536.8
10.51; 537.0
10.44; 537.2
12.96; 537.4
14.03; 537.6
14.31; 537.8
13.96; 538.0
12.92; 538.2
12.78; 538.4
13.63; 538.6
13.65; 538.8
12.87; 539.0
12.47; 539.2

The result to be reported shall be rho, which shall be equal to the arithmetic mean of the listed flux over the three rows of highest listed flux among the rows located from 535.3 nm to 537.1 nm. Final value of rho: 14.2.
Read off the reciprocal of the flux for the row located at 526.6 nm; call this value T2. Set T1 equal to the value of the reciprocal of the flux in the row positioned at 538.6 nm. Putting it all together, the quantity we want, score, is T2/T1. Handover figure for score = 1.56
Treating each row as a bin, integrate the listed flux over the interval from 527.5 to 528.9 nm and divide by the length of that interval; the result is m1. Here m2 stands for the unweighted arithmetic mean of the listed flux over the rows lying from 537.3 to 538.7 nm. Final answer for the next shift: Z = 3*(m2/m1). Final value 3.2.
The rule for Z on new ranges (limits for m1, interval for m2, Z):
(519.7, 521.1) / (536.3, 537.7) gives 4.3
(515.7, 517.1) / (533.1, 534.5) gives 4.4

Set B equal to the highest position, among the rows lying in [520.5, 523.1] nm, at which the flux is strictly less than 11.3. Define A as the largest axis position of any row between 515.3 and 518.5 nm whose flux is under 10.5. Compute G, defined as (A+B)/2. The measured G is 520.60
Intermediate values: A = 518.4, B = 522.8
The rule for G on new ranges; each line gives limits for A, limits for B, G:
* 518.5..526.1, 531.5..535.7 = 528.40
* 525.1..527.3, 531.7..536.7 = 530.60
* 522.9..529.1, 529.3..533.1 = 530.10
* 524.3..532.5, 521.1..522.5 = 524.80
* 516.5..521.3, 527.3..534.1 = 527.50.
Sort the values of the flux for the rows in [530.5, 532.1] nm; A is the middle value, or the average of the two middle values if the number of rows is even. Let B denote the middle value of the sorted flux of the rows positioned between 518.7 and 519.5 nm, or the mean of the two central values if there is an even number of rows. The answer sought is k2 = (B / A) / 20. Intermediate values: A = 13.5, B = 9.40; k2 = 0.035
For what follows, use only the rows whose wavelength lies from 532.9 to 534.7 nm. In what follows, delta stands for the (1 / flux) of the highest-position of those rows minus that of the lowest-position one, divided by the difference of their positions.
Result -0.009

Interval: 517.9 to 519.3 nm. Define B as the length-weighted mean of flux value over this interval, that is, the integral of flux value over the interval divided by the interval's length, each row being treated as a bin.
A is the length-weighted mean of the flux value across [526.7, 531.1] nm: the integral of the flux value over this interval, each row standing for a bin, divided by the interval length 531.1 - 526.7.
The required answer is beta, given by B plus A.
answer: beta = 19.4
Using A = 12.1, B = 7.3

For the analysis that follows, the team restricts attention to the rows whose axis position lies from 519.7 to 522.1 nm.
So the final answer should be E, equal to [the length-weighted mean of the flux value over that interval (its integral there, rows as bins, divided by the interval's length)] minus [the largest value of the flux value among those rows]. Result -2.92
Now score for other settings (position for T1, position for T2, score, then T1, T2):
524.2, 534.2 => 1.14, 0.075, 0.085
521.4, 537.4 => 0.93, 0.083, 0.077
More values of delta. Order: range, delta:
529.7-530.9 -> -0.015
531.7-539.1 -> 0.000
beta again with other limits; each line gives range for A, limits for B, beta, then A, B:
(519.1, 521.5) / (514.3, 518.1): 17.6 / 9.3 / 8.3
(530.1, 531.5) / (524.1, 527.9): 24.8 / 13.5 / 11.3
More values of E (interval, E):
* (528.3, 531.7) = -1.10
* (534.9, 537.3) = -1.50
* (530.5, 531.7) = -0.45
